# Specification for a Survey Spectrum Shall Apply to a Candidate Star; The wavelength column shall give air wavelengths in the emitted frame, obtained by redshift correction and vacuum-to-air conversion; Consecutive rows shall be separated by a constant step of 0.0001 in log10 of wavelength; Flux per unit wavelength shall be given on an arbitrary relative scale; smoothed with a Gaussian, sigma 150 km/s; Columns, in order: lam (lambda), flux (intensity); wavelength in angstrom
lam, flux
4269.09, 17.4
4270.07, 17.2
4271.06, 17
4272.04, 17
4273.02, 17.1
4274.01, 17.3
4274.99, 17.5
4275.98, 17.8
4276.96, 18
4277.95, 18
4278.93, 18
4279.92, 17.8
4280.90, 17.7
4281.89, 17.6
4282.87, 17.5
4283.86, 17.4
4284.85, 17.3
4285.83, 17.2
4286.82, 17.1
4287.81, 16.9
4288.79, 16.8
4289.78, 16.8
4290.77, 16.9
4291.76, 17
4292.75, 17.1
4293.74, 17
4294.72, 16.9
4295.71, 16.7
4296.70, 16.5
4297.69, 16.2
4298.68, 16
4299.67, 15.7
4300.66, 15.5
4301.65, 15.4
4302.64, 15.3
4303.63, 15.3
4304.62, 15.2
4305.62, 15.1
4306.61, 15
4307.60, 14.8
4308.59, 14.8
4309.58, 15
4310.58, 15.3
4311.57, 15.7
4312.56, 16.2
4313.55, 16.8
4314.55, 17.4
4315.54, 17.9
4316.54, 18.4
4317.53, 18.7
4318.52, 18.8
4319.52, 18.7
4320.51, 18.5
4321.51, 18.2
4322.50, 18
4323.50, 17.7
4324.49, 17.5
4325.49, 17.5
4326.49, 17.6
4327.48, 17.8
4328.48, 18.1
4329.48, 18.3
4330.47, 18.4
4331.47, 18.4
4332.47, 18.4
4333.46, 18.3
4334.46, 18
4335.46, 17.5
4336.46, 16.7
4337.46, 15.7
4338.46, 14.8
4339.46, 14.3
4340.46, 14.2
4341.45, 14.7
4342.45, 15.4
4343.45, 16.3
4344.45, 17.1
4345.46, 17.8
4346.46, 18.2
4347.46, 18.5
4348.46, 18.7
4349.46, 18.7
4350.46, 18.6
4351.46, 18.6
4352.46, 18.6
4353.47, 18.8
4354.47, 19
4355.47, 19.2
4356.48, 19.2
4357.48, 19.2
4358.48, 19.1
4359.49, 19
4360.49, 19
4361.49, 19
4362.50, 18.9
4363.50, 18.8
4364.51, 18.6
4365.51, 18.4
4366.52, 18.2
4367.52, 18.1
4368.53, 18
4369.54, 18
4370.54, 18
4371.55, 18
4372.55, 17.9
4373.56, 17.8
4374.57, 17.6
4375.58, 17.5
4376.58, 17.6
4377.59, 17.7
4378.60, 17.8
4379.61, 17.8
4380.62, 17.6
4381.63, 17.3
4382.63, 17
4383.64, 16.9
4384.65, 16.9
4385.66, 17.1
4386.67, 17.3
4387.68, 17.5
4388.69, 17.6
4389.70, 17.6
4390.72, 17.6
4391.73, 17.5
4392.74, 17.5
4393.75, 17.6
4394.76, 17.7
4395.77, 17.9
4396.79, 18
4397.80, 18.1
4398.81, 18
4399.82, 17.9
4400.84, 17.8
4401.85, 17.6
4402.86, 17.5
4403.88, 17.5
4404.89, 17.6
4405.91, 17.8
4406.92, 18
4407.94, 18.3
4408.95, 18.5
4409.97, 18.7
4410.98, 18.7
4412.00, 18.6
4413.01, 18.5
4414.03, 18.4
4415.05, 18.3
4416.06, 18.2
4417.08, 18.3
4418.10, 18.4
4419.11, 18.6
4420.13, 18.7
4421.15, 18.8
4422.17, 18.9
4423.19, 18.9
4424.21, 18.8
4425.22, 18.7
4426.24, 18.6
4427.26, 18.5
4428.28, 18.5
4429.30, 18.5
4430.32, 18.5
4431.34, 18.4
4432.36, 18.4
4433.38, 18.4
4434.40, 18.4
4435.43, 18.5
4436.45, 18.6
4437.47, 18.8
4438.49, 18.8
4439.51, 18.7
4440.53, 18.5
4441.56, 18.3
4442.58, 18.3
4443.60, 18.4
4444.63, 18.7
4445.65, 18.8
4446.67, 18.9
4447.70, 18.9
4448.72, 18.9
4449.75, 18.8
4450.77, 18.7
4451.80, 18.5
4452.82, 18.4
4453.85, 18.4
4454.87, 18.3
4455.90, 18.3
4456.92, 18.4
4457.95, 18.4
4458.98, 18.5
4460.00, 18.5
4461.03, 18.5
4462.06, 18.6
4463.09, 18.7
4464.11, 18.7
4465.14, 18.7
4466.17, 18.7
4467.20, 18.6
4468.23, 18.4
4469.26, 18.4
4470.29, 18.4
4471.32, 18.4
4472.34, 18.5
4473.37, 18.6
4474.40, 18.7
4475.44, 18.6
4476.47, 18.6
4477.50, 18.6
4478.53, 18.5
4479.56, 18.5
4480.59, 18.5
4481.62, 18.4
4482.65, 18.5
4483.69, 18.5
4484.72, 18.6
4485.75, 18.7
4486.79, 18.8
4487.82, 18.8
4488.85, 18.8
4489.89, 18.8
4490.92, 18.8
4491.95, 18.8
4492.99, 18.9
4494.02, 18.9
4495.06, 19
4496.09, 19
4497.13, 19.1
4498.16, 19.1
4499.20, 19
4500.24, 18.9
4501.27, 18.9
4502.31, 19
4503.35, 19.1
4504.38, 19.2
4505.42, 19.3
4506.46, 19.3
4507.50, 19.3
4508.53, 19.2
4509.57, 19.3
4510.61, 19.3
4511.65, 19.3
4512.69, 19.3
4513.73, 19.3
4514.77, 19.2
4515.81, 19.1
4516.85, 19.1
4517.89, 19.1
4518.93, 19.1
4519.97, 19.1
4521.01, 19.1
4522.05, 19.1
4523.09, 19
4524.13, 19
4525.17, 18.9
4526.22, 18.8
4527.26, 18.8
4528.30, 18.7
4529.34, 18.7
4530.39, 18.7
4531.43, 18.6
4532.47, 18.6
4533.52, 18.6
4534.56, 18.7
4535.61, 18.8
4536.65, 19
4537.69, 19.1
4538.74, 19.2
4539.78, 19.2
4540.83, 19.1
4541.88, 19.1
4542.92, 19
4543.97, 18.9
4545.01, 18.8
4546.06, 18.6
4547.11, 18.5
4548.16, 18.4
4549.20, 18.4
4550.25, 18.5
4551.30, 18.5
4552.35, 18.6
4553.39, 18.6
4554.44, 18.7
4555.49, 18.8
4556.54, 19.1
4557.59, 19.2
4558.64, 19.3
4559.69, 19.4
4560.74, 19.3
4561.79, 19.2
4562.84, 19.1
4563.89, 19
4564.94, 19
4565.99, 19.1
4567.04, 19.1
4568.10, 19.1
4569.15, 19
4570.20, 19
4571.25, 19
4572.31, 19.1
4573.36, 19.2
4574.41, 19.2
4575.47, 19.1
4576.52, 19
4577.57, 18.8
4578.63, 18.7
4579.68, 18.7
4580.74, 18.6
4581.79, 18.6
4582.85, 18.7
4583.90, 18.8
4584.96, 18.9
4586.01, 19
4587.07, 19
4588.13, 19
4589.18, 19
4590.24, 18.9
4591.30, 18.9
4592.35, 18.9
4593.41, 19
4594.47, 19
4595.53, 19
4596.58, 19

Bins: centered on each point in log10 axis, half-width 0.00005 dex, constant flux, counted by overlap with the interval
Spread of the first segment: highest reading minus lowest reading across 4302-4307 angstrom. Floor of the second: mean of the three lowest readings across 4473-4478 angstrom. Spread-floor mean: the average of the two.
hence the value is 9.45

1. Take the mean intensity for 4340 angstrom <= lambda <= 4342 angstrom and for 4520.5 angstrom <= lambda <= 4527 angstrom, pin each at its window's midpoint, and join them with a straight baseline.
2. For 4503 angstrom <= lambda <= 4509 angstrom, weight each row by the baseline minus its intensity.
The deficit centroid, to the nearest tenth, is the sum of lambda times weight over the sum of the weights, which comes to 4505.9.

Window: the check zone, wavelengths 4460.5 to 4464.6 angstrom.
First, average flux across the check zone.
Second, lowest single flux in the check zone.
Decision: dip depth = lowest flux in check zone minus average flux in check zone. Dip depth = -0.12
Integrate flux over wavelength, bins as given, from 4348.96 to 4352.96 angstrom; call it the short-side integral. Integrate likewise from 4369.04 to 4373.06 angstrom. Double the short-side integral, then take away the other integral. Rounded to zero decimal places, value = 77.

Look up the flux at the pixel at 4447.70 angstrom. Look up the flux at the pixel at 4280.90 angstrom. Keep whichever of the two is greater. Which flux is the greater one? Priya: 18.9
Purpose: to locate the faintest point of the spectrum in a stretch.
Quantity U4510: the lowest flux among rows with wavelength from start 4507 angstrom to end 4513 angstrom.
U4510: 19.2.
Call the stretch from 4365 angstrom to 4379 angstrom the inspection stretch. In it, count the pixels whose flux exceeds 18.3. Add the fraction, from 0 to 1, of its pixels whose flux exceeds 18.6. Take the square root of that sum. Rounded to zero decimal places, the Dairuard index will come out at 1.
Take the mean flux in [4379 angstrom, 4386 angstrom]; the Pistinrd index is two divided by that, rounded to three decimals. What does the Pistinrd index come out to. 0.116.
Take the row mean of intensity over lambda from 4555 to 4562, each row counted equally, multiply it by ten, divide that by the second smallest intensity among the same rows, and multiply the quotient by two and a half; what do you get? 25.1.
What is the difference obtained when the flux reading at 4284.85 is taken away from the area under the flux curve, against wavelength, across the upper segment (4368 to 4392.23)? 408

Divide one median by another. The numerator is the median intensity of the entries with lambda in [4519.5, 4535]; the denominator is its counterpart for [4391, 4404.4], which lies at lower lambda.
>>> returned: 1.06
